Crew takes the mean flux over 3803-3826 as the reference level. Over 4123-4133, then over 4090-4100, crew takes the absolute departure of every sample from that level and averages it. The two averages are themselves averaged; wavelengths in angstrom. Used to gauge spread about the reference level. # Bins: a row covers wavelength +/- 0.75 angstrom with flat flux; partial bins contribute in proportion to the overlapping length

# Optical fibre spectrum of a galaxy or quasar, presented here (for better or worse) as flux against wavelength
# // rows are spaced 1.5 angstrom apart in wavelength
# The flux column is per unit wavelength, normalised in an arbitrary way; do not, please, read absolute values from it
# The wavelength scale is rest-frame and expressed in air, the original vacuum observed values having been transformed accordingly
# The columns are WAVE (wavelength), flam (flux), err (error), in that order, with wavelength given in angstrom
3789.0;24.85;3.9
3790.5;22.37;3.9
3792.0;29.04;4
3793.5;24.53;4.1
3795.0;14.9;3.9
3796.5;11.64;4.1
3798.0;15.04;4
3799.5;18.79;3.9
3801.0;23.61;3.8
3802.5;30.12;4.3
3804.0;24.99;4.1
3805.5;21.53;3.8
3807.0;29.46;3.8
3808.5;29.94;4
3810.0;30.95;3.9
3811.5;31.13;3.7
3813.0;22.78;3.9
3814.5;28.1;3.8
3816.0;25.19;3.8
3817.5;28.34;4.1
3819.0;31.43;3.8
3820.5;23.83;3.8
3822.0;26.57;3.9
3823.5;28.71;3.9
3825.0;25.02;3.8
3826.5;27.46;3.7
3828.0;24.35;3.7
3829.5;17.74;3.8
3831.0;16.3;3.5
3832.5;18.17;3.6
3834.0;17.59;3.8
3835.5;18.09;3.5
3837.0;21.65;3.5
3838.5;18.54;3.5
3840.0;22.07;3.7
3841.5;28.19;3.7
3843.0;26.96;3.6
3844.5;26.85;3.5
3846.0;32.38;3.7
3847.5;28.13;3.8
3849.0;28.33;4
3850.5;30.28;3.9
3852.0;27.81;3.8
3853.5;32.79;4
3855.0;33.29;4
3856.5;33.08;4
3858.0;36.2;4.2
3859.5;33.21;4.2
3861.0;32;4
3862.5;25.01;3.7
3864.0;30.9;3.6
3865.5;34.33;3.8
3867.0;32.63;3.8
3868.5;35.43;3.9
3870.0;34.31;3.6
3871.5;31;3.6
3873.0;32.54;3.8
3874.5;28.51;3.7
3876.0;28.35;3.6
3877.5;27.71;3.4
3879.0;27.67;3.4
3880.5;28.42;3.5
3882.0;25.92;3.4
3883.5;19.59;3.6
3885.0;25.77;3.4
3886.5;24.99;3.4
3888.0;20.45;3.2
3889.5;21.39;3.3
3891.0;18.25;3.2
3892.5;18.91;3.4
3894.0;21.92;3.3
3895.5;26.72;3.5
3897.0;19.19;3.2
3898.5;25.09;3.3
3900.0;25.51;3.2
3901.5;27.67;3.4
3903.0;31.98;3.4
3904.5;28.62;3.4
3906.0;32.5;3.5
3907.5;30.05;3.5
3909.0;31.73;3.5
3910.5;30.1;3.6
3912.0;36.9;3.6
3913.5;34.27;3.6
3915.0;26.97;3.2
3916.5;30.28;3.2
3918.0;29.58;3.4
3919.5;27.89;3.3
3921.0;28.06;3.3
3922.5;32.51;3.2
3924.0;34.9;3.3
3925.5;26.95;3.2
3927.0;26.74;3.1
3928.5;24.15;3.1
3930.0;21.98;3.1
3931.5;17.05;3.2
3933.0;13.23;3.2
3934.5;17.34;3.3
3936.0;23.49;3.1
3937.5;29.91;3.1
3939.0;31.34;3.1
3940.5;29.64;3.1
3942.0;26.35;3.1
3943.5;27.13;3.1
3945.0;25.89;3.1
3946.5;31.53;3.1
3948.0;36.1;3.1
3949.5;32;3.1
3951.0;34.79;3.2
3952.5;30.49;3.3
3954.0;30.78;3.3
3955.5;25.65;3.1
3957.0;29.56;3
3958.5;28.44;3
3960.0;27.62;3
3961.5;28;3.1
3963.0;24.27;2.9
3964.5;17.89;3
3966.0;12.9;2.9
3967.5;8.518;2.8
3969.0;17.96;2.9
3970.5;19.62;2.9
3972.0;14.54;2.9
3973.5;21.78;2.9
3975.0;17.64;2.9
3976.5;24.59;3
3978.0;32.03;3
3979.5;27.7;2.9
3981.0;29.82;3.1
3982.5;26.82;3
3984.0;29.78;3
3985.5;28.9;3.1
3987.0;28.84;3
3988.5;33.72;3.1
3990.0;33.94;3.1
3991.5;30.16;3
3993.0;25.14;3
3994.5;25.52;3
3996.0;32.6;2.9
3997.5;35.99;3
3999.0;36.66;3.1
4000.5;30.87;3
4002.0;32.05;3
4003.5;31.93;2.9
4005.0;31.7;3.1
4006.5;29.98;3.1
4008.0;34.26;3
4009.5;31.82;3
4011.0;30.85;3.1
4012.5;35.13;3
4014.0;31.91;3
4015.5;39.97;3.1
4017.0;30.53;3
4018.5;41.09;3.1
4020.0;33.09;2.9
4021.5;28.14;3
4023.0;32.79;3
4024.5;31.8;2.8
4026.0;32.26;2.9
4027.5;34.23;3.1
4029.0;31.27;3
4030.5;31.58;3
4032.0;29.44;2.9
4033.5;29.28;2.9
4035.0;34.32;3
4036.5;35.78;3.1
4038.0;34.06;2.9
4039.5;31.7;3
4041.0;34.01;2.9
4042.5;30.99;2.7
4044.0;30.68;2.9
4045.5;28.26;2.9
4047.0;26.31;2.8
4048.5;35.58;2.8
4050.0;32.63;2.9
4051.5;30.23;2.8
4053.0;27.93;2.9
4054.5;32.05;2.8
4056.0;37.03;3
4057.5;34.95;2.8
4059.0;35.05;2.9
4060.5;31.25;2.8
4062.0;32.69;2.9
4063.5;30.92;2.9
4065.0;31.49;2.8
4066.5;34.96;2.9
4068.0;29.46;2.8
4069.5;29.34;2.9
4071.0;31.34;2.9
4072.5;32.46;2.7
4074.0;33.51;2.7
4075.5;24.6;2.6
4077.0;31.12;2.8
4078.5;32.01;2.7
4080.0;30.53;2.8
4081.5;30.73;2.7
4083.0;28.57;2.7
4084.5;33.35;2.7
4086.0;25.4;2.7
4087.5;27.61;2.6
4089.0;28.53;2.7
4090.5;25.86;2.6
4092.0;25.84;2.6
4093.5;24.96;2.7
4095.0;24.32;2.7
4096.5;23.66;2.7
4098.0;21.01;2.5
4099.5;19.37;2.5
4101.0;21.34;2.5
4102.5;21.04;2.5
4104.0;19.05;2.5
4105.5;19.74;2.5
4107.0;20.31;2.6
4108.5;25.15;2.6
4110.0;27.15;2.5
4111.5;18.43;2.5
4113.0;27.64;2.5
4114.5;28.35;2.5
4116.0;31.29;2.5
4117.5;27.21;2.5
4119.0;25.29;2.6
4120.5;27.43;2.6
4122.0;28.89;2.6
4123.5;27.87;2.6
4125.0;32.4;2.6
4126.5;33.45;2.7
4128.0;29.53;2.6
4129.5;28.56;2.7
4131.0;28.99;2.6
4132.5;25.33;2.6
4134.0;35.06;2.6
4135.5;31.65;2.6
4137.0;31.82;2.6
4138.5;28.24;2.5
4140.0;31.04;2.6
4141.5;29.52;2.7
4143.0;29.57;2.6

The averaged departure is 3.2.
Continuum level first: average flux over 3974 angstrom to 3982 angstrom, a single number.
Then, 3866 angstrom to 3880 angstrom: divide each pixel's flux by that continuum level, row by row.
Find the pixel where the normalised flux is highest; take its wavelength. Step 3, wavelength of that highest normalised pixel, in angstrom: 3868.5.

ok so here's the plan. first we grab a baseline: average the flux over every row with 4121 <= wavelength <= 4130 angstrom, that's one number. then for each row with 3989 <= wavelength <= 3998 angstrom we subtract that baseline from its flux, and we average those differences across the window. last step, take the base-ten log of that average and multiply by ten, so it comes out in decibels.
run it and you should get -4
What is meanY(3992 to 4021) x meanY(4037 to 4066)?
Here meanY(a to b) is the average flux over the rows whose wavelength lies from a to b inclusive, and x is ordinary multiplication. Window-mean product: 1046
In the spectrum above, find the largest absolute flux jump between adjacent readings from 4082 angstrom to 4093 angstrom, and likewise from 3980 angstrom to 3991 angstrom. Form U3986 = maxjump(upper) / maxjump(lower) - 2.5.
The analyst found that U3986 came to -0.87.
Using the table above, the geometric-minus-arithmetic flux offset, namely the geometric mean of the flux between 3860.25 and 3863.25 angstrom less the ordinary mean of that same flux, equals -0.22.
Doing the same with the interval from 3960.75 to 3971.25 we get -1.11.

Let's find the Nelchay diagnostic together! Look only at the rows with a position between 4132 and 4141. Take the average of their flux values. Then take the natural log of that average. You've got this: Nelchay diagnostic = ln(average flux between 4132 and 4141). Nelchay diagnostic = 3.42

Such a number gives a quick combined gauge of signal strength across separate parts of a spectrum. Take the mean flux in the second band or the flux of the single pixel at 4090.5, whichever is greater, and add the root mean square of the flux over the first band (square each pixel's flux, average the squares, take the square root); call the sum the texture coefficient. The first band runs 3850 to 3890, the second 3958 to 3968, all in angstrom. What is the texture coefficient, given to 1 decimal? 55.6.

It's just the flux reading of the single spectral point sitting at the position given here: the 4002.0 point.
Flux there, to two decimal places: 32.05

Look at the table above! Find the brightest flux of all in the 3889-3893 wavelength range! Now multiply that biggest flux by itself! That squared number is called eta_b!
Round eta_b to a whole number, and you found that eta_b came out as 458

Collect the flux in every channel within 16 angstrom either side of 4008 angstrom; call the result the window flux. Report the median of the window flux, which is 31.9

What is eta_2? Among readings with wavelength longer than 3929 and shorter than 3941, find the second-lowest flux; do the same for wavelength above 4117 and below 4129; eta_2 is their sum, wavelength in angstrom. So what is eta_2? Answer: 44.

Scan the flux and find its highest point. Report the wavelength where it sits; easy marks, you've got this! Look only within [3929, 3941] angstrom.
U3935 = 3939.0 angstrom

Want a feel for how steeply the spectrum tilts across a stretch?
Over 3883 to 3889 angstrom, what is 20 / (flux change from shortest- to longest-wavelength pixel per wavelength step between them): 105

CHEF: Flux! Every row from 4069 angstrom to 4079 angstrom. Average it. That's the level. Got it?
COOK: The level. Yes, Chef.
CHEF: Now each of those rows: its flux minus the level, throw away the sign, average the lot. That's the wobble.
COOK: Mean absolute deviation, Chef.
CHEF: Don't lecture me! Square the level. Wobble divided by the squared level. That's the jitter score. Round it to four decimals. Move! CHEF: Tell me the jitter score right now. 0.0022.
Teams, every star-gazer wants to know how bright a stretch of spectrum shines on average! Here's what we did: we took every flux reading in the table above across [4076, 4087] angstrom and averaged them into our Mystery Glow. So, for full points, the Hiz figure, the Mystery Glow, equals 30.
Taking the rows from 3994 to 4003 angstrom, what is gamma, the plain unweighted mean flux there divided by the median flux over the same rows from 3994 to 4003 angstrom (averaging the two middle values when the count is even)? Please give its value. 1.00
